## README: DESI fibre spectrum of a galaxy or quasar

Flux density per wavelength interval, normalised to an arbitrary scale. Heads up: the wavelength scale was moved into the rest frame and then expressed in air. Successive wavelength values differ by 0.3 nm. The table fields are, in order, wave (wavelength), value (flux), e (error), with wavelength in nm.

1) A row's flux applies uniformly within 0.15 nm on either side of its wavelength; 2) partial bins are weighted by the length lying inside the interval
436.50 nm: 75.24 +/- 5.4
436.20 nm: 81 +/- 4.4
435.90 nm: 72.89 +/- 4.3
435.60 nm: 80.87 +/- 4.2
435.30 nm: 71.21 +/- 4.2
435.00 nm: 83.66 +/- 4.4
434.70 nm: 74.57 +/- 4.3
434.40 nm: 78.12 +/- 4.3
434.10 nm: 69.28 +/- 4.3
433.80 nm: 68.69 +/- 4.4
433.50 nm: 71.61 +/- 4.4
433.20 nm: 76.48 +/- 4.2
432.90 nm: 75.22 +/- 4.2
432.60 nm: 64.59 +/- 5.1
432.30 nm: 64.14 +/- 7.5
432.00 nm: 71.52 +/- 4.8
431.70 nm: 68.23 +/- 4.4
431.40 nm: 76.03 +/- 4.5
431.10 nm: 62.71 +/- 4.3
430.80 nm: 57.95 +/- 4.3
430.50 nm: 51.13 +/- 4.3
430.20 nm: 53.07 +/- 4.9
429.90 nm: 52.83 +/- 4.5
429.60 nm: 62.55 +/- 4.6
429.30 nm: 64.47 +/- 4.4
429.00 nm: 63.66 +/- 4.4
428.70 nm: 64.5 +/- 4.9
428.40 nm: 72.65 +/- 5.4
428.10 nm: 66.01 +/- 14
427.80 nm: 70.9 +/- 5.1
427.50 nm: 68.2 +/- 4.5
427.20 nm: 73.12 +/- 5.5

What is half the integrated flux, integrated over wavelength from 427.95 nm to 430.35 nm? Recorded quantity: 75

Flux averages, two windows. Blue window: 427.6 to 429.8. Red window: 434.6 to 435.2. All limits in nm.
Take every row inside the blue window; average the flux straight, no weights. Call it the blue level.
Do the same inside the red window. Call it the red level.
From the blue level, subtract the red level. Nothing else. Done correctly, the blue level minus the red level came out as -13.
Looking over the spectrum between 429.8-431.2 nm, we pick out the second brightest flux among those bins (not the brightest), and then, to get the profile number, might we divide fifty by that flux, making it 0.863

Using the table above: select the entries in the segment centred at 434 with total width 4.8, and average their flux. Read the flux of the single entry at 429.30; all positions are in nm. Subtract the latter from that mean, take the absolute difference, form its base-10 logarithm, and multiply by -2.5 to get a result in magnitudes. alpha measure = -2.4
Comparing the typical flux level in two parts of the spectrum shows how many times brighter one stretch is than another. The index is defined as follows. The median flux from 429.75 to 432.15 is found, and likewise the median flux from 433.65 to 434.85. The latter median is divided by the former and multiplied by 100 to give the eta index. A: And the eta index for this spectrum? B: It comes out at 119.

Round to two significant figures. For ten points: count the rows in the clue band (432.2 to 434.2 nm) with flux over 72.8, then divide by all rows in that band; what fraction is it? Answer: 0.29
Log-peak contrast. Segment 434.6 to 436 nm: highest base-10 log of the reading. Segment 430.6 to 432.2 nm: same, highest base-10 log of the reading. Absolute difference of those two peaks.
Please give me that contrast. 0.042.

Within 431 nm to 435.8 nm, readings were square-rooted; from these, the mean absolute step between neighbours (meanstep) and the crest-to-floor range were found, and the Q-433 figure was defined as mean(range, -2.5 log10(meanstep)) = 1.15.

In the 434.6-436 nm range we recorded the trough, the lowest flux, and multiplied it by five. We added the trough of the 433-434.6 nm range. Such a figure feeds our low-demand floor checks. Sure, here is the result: 425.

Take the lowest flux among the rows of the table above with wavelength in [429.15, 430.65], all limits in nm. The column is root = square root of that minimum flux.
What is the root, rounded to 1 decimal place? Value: 7.2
